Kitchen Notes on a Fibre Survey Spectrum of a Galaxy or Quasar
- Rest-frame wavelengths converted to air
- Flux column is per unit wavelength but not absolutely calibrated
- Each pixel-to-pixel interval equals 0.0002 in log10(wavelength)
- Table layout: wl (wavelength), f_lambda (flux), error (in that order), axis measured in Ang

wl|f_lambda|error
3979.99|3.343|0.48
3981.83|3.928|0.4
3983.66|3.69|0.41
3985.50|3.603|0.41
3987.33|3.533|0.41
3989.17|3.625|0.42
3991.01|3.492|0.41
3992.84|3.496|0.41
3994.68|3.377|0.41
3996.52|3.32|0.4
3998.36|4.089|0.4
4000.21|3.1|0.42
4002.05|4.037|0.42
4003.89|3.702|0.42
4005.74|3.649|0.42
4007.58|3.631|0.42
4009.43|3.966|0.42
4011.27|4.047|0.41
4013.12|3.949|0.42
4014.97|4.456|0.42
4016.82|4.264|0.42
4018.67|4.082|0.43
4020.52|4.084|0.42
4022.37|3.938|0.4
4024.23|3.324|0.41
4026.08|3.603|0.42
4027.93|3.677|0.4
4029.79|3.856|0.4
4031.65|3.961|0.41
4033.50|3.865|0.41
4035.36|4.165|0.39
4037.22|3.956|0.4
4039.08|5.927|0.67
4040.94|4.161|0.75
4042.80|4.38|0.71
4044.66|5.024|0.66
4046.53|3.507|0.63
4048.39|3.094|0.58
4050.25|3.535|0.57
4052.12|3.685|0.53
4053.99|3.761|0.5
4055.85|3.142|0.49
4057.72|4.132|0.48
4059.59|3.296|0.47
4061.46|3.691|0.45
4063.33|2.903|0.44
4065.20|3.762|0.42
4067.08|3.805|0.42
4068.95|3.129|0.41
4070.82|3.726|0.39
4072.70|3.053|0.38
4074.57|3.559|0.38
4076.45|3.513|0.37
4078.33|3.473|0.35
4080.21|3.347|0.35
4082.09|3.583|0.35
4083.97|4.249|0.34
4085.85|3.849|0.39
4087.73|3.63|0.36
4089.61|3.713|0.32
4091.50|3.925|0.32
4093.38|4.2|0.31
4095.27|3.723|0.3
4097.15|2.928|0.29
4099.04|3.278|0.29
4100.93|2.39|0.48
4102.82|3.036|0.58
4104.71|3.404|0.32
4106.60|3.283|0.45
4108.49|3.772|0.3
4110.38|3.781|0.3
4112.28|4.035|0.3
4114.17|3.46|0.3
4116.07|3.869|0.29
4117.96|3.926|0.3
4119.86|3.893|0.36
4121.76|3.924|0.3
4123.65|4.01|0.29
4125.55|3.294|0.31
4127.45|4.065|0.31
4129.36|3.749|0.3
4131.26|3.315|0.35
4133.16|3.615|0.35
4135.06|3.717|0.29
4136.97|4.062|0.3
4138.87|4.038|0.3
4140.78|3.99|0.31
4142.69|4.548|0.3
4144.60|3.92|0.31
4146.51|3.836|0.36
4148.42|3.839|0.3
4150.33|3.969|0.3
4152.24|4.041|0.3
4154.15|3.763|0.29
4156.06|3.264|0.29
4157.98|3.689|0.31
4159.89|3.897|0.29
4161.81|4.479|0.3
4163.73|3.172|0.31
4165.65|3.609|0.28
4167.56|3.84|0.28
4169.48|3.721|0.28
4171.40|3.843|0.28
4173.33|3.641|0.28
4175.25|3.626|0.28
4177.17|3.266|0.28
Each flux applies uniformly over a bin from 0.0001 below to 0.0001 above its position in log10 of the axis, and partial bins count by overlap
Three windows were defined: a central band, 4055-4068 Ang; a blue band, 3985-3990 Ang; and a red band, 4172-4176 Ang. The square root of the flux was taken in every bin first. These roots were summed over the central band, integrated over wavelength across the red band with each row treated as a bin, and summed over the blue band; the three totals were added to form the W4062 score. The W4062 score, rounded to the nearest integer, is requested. 26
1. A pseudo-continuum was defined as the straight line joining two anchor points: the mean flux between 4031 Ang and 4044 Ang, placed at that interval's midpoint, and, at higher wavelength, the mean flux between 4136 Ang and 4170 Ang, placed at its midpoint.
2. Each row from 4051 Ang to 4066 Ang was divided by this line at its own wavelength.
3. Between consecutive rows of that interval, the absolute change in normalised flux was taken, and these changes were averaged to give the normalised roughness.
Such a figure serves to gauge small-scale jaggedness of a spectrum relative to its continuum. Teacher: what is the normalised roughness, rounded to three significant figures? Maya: 0.153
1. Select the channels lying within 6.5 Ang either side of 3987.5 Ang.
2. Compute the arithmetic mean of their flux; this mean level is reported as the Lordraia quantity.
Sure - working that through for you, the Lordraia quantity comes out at 3.62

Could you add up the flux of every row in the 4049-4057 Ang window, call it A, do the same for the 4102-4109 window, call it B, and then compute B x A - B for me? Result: 177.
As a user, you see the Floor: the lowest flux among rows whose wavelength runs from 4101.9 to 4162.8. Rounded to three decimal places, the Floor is 3.036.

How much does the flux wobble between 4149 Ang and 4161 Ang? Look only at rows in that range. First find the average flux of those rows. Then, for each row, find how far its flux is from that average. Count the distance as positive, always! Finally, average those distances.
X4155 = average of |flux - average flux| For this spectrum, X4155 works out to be 0.20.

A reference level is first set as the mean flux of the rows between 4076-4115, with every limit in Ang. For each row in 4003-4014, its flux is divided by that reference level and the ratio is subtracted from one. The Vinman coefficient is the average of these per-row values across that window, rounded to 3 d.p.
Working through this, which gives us -0.077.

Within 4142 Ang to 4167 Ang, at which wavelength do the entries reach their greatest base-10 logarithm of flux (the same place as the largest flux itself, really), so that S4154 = 4142.69 Ang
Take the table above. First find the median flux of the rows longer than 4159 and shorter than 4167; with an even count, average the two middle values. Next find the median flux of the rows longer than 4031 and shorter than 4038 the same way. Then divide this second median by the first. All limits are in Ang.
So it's 1.05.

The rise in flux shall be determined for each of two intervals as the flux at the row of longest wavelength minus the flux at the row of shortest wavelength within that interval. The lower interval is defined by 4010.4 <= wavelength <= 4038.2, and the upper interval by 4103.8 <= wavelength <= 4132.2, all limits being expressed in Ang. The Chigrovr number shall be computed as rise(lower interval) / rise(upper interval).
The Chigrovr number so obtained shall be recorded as 1.0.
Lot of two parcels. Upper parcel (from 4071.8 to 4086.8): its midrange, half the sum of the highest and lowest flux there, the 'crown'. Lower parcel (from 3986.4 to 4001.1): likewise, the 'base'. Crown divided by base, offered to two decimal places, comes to 1.02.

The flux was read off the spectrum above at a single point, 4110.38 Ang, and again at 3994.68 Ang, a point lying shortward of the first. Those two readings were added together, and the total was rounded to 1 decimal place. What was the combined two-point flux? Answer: 7.2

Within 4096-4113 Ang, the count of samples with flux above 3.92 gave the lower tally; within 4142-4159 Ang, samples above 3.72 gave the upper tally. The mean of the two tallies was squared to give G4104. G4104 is 16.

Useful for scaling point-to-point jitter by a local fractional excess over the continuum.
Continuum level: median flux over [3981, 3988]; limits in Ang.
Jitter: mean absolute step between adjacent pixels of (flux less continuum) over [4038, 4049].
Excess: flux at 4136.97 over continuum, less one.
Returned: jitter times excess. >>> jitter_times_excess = 0.10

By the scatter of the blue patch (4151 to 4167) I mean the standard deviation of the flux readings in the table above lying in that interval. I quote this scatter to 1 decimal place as 0.4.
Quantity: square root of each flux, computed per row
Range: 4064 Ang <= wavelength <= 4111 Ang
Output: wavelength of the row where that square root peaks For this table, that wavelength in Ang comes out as 4083.97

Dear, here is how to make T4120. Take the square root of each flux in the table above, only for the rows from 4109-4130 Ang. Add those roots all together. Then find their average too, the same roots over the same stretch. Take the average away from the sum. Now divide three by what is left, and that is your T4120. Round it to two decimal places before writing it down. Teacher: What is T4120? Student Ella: 0.15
